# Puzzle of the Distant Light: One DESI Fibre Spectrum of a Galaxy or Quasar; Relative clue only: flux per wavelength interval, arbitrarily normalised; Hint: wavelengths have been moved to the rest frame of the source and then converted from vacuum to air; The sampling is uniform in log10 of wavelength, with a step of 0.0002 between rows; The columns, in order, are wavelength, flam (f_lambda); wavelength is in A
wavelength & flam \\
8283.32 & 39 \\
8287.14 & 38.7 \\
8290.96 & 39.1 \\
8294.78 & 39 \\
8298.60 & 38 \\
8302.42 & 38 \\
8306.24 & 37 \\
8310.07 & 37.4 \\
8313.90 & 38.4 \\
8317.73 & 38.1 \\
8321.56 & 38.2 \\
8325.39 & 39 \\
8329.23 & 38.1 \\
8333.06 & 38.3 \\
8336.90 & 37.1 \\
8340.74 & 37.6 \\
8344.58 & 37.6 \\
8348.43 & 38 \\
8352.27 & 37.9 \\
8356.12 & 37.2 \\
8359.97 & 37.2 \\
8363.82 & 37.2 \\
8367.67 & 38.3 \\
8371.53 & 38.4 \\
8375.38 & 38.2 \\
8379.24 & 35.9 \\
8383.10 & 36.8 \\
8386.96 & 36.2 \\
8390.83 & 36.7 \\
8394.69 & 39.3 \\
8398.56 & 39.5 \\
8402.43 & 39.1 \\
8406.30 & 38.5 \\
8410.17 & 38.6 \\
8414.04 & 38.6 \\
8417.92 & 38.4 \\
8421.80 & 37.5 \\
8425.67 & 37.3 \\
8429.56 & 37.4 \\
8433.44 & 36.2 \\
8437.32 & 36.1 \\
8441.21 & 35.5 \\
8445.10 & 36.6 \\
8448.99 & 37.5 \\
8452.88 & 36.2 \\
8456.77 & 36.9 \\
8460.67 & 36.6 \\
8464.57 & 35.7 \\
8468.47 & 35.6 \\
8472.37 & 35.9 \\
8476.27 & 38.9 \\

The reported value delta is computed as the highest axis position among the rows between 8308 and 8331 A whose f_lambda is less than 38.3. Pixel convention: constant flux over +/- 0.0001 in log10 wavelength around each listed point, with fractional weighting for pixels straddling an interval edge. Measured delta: 8329.23 A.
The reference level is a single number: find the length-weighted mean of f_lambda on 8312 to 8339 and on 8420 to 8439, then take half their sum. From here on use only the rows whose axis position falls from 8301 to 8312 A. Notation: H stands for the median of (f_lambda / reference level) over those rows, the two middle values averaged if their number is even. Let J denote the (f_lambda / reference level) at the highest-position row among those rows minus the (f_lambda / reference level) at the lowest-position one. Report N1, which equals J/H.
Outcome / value -0.016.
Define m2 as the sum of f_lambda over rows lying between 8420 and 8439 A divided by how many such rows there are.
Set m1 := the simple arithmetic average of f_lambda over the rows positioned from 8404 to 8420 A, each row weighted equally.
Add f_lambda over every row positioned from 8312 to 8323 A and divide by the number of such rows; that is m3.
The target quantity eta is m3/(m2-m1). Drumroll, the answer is -24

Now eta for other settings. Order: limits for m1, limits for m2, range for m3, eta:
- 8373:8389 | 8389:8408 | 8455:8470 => 20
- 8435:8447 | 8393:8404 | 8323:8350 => 12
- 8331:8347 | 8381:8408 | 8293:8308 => 104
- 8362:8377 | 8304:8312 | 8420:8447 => -44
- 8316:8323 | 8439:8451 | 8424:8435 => -23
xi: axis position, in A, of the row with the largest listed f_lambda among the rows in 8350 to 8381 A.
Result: 8371.53 A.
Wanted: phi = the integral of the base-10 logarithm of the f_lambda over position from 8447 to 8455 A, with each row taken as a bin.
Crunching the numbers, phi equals 12.5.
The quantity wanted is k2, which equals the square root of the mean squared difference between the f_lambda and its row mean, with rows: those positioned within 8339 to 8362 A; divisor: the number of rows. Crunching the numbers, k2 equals 0.31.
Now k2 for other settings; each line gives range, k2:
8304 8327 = 0.65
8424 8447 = 0.67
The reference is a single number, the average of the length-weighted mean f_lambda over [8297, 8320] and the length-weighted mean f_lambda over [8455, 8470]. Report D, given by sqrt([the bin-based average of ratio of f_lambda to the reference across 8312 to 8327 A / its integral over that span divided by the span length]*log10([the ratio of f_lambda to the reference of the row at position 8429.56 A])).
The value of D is 0.07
